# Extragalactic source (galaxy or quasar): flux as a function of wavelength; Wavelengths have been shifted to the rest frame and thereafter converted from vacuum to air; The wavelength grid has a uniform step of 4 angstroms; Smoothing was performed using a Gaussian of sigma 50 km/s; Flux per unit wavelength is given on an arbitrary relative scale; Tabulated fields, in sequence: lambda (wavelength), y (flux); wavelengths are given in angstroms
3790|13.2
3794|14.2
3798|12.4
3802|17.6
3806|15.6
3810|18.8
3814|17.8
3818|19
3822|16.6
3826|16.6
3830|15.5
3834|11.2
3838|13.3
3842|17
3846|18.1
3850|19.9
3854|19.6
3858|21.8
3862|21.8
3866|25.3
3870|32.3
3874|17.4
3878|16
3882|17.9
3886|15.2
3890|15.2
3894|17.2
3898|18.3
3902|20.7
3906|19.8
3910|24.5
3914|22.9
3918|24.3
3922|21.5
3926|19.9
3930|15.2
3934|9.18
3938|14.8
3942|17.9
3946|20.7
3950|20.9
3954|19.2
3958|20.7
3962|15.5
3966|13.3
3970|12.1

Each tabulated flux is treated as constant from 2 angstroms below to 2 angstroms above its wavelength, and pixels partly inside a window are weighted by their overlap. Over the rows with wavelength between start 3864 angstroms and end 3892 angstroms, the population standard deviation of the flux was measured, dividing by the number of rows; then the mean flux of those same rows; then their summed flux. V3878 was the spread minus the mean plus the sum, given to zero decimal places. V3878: 125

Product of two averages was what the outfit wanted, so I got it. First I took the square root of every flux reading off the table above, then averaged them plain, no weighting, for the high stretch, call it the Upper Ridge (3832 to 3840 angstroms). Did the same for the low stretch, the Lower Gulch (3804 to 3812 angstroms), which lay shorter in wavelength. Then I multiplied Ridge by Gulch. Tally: 14.5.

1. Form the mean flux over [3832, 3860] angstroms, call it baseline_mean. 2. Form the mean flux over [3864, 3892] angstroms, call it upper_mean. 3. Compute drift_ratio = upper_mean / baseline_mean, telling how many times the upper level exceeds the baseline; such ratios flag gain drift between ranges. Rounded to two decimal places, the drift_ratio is 1.15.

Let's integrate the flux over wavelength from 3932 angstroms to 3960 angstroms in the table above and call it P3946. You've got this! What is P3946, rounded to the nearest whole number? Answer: 494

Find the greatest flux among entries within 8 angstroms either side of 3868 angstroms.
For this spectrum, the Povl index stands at 32.3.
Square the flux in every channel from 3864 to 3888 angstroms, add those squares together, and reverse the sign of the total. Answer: -2794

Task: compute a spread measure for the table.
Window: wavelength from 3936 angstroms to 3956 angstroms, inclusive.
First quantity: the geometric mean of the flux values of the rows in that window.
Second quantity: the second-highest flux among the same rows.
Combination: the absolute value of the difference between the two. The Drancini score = 2.1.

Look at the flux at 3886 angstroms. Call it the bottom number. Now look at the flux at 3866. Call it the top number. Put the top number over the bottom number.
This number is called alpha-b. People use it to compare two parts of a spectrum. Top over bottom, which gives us 1.7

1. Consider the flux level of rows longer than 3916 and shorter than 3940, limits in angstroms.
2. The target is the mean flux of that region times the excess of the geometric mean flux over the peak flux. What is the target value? -133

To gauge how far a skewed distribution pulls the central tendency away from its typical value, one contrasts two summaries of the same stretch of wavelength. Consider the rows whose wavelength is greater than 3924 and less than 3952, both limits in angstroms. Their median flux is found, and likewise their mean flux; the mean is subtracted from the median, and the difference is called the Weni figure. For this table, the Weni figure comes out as 1.0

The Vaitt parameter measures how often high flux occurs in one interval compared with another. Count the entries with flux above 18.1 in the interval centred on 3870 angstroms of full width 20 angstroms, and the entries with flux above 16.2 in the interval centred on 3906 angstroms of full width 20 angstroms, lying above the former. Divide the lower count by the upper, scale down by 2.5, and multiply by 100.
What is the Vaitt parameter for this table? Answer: 24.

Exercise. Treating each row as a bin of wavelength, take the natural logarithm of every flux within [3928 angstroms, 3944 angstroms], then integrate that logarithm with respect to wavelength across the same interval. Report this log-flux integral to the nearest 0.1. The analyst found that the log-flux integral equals 42.1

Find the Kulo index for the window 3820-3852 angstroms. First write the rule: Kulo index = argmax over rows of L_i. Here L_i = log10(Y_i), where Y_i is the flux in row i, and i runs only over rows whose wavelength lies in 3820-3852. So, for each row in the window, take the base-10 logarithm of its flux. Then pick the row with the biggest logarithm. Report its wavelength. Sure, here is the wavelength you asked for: 3850 angstroms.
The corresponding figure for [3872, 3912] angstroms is 3910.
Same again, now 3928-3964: 3950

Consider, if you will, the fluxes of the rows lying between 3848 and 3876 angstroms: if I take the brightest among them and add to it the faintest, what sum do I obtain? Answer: 49.7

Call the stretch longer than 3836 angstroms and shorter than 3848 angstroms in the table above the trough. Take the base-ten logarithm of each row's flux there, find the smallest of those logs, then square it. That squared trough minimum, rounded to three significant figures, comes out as 1.26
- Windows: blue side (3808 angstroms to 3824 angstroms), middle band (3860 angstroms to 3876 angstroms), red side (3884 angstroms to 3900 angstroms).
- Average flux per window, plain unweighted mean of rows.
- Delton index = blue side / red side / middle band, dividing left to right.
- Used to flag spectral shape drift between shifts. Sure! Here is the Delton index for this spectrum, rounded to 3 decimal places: 0.045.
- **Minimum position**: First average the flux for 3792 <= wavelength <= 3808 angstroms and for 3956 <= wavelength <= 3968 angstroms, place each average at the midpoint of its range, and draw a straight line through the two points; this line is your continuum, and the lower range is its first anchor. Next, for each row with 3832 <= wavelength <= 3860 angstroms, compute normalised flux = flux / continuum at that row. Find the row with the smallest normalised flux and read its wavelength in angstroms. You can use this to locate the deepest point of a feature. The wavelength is 3834 angstroms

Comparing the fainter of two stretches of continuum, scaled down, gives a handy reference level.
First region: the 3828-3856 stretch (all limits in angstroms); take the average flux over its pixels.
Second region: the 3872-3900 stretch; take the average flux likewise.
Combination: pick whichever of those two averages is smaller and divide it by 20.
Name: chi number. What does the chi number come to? 0.819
